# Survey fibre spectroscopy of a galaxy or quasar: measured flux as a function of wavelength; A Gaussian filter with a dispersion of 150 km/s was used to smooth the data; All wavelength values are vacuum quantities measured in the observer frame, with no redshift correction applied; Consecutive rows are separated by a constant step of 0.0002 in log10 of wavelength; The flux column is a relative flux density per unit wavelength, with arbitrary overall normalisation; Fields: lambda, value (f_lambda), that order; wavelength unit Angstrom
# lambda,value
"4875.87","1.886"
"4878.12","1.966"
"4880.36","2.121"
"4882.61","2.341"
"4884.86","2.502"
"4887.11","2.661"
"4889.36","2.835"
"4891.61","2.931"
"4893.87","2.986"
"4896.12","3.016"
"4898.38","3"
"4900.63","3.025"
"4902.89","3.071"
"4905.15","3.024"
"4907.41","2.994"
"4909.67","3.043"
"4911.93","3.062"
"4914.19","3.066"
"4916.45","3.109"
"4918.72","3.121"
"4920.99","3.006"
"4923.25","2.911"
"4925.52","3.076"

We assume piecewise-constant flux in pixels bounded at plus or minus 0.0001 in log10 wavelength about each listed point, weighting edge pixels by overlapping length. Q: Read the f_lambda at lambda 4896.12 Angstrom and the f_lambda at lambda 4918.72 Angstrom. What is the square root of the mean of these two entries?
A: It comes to 1.752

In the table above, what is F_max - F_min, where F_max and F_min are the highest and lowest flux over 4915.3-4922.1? 0.115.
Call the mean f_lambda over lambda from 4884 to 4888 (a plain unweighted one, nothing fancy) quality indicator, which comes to 2.6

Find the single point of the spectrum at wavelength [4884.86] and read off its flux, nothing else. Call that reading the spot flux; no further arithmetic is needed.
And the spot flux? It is 2.502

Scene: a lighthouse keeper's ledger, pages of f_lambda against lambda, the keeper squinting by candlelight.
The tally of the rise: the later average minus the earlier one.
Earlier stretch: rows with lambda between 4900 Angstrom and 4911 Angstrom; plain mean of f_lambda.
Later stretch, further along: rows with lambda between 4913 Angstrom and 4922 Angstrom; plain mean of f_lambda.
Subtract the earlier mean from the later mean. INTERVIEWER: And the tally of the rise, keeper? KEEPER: 0.04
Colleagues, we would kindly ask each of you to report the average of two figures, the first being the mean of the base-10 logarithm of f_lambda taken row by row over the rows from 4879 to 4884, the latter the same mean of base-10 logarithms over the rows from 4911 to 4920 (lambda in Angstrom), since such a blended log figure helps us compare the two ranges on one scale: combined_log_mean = 0.419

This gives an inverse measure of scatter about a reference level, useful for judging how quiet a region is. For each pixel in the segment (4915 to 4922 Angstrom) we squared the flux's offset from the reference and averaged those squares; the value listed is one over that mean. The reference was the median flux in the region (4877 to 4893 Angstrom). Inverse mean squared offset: 3.0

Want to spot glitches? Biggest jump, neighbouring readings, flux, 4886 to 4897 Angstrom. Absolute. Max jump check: 0.17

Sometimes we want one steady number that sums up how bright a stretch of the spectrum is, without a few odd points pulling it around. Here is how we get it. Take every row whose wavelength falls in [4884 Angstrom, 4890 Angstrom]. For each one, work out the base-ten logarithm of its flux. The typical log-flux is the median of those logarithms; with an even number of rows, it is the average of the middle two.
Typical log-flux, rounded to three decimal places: 0.425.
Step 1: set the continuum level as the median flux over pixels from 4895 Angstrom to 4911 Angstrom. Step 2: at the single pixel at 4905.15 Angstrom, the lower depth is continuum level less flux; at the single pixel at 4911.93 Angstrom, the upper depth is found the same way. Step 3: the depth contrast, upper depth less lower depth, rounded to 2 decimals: -0.04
